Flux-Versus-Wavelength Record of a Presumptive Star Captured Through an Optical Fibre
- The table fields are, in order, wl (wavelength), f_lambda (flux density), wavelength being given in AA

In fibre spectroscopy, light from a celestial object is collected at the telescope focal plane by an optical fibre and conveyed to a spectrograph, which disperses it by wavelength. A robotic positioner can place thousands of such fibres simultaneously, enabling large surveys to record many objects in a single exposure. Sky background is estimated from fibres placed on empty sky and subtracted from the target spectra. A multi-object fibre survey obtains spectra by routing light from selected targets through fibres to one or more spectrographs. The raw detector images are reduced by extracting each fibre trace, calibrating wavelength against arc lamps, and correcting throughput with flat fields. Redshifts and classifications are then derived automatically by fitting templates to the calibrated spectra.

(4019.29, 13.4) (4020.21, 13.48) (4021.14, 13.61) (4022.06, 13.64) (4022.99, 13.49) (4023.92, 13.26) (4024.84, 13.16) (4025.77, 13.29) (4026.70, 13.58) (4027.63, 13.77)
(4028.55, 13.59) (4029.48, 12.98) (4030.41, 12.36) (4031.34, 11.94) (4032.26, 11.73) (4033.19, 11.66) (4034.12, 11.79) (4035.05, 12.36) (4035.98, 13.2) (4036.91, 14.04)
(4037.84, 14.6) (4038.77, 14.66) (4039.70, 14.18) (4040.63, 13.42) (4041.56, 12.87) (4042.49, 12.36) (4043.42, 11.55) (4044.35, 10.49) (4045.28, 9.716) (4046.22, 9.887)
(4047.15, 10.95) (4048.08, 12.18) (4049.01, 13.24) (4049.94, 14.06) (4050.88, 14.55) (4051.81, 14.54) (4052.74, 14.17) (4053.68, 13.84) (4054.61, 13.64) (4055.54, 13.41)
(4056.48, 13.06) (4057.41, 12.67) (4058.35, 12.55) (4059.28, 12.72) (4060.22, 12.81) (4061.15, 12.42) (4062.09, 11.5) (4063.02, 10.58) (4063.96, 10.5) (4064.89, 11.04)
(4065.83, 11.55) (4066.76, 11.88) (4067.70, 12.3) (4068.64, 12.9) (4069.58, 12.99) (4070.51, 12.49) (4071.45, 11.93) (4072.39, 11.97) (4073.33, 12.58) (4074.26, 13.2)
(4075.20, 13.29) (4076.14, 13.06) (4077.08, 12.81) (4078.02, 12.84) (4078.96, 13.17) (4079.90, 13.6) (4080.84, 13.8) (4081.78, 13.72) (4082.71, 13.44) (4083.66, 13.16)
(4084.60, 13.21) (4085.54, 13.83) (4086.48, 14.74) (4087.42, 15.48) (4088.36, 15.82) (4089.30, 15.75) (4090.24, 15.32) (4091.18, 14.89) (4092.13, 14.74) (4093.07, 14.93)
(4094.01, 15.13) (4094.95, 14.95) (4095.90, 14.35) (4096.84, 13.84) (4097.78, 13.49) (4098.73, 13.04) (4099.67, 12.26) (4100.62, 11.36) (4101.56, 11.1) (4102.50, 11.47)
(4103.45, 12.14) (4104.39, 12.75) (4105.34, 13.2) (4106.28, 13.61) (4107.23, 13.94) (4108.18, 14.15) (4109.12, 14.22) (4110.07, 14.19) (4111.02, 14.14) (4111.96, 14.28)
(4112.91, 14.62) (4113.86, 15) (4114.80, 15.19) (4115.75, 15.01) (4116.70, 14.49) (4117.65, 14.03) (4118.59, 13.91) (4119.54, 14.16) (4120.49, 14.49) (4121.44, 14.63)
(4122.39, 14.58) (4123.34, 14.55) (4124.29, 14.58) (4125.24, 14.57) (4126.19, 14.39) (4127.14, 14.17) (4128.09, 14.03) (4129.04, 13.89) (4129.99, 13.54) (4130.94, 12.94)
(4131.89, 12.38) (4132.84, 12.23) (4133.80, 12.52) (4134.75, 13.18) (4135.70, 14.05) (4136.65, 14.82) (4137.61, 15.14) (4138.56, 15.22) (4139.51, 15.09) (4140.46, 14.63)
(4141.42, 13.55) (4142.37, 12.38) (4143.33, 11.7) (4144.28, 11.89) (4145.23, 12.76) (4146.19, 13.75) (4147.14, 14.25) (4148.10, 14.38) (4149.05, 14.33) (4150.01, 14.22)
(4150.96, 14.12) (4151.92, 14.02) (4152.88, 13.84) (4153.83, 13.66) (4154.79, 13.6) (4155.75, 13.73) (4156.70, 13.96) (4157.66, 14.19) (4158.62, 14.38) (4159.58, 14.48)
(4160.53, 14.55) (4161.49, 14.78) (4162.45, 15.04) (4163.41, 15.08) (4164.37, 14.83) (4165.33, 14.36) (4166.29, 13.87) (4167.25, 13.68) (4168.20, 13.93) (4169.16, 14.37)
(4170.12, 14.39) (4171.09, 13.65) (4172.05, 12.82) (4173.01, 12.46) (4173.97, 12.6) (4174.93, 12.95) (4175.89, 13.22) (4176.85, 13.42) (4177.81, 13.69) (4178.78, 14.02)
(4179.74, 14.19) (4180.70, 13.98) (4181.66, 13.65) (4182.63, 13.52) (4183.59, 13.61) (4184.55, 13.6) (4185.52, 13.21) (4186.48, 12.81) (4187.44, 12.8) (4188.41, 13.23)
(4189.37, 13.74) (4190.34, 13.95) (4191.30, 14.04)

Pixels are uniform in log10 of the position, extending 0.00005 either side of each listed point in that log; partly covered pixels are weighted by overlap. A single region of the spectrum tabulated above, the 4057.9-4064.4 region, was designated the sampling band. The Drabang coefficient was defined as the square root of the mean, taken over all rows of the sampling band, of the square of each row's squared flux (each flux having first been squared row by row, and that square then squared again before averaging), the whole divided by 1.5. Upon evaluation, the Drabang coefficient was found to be 96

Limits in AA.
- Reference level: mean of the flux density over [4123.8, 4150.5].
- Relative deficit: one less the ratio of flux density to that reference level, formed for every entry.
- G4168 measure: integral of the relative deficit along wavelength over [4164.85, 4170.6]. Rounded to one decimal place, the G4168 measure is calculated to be -0.2 AA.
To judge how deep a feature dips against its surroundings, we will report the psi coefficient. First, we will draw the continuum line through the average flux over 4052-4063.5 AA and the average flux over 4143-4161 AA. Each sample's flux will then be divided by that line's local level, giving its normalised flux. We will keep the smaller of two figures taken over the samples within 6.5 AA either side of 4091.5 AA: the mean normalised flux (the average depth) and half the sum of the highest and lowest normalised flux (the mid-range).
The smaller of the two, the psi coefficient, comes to 1.11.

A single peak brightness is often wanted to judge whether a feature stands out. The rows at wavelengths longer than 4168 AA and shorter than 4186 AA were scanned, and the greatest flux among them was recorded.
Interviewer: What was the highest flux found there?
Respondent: 14.39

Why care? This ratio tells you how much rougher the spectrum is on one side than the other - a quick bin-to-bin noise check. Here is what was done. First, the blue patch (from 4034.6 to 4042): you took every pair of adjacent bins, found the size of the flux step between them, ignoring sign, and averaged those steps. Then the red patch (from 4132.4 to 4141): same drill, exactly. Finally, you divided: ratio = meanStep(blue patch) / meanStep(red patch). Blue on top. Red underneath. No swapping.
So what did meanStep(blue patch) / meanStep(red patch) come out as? 1.3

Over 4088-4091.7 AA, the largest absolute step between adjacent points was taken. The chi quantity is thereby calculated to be 0.43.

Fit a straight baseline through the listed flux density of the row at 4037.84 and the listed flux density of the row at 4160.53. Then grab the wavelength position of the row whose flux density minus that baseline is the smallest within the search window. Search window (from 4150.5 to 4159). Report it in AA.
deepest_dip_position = 4154.79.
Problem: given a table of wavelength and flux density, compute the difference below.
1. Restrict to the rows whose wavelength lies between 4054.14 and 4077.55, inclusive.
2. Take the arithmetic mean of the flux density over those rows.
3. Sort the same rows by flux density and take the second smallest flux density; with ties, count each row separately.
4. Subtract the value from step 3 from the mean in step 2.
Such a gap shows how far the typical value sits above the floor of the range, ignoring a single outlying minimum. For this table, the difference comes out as 1.8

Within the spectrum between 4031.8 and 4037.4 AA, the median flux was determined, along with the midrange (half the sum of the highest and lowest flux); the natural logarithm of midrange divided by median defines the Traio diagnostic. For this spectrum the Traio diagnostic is 0.062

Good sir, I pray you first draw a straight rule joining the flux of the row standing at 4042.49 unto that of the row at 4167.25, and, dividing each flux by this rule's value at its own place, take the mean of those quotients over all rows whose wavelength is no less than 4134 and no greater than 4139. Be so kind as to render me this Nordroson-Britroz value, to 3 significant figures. 1.08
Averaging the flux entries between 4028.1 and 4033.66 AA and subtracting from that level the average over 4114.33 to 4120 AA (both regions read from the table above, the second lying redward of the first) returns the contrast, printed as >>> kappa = -2.1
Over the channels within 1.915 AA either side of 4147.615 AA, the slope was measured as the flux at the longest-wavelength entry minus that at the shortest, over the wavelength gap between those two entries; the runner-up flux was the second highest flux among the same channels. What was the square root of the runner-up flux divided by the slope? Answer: 8.4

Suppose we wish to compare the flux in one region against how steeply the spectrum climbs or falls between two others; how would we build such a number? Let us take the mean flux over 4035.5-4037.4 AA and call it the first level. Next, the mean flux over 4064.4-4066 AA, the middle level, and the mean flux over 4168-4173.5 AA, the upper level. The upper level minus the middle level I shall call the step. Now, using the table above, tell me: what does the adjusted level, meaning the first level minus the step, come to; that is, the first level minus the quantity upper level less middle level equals 11.3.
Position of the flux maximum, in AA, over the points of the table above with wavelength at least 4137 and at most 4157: 4138.56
